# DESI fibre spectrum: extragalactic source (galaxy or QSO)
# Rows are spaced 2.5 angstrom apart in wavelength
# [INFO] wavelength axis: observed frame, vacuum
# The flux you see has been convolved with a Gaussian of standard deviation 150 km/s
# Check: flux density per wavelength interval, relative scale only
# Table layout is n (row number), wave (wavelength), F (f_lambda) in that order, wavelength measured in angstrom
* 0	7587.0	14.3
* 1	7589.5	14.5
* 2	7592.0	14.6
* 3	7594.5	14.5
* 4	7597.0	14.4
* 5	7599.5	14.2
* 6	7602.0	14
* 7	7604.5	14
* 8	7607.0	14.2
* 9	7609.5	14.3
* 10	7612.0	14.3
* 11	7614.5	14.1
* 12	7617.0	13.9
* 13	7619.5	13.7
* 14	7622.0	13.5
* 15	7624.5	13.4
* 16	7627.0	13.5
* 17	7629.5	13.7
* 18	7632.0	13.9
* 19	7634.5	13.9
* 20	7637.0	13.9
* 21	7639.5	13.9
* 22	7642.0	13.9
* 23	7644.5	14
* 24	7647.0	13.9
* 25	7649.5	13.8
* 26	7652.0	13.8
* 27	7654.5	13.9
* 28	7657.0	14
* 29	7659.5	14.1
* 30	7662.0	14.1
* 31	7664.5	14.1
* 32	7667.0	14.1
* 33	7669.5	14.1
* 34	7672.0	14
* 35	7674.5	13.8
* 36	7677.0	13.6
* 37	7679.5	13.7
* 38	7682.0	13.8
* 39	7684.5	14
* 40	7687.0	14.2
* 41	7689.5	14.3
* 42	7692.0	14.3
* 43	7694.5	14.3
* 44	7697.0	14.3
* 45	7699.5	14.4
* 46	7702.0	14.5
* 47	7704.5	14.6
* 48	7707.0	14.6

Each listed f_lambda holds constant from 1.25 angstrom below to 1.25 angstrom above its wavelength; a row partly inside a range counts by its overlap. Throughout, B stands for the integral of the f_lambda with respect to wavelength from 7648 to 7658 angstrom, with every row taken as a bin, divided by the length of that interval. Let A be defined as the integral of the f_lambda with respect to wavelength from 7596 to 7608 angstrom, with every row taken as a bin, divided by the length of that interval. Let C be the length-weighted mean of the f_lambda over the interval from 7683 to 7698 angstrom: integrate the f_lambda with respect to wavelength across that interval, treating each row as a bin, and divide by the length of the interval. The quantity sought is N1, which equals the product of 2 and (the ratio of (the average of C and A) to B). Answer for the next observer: 2.05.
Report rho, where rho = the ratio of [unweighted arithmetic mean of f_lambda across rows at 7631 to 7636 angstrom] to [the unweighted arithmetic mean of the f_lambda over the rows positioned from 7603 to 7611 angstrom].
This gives 0.98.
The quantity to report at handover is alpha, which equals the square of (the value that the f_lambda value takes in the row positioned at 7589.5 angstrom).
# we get 210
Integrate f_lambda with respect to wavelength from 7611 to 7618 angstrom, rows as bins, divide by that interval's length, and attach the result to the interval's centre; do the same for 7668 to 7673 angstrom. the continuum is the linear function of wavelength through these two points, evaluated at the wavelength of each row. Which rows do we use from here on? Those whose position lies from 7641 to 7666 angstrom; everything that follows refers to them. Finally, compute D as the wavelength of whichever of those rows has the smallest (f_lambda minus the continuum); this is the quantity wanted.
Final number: 7649.5 angstrom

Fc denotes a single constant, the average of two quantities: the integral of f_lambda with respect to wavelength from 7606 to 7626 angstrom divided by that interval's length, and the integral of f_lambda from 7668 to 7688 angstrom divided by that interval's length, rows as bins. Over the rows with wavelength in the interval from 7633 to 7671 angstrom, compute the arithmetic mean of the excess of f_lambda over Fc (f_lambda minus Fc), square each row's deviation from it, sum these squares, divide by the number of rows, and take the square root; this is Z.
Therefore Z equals 0.107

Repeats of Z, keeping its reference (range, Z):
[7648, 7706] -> 0.255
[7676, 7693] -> 0.270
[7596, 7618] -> 0.157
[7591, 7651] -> 0.301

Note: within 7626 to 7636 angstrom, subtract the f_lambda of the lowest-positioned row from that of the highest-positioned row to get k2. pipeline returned 0.4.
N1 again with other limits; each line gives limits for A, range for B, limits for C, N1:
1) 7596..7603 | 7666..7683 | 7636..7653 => 2.03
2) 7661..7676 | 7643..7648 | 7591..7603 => 2.03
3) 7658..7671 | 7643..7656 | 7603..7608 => 2.03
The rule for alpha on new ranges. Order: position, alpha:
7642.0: 193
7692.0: 204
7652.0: 190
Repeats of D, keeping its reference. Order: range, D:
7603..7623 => 7622.0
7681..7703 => 7682.0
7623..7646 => 7624.5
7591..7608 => 7602.0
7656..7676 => 7674.5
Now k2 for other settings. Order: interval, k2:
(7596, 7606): -0.4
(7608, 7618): -0.4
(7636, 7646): 0.1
